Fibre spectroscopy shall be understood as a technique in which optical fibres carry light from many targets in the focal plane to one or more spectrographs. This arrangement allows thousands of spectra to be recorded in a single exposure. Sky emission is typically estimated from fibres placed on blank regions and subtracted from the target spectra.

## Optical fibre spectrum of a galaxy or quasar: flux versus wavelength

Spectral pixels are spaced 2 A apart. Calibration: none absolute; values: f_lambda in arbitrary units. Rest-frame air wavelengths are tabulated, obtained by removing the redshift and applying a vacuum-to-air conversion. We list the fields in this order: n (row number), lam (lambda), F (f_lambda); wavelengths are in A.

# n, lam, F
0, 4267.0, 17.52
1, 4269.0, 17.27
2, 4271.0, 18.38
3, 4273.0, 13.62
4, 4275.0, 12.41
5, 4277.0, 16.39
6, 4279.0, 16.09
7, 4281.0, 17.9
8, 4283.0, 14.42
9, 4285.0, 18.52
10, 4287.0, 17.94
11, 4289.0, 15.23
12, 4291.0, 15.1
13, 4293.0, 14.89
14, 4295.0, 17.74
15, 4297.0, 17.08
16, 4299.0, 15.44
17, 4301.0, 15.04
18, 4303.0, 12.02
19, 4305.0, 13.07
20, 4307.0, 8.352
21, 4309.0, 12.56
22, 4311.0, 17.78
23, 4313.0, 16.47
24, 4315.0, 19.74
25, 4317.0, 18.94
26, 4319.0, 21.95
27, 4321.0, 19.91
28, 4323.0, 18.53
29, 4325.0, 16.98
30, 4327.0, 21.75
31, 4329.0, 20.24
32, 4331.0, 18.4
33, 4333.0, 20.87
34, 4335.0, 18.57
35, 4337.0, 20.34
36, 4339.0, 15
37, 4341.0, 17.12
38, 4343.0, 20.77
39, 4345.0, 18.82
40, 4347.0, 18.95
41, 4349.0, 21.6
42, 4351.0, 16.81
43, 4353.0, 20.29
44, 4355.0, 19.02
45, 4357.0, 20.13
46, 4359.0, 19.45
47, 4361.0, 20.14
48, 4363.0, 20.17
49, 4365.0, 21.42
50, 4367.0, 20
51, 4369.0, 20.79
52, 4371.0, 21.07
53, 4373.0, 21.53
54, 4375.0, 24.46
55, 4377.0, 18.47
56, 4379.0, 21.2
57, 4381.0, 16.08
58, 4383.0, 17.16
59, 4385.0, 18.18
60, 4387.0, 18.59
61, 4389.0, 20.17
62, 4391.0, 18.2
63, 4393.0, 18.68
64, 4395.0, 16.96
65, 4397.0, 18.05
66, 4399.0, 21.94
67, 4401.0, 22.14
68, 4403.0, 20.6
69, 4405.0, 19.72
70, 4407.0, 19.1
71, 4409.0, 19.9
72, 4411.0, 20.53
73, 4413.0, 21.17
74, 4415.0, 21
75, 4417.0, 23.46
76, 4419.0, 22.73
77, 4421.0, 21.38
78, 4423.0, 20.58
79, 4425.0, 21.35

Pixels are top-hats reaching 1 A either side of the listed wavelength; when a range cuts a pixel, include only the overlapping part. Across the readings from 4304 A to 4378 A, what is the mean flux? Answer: 18.9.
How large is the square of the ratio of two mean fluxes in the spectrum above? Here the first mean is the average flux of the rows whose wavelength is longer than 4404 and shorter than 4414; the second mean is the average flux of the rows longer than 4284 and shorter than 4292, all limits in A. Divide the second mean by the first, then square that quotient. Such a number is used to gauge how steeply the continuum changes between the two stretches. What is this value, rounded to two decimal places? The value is 0.69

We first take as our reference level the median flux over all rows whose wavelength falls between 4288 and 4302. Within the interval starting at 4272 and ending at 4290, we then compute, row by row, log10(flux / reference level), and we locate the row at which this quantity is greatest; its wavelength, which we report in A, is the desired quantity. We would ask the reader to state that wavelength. 4285.0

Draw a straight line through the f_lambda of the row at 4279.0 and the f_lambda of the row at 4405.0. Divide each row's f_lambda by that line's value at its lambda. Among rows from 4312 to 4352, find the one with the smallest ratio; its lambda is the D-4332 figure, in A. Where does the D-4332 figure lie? 4339.0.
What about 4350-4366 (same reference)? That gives 4351.0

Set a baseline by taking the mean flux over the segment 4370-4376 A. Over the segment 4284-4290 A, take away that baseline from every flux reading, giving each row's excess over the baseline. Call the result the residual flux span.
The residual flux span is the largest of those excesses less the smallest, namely 3.3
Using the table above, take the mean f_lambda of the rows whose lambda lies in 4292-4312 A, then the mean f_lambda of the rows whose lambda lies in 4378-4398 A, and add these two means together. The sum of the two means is 32.7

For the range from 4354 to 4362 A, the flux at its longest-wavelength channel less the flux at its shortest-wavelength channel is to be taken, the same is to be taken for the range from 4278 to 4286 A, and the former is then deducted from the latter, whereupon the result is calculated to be 1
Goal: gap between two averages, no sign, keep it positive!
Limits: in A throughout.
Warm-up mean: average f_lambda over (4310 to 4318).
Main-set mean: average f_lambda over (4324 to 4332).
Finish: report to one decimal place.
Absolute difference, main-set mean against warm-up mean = 1.1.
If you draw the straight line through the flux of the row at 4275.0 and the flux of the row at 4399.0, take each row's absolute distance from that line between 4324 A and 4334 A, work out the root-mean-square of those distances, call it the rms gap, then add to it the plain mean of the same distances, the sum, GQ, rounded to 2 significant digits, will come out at 6.6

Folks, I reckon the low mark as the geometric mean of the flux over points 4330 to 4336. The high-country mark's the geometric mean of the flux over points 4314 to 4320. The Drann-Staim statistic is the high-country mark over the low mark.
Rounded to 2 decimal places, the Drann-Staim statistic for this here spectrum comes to 1.05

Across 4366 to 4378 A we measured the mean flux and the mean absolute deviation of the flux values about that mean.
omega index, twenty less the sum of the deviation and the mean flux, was -2.4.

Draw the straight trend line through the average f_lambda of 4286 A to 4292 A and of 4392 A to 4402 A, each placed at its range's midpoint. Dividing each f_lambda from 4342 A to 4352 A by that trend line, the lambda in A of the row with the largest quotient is 4349.0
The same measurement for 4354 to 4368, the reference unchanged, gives 4365.0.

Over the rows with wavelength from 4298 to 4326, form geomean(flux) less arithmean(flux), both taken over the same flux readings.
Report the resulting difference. -0.45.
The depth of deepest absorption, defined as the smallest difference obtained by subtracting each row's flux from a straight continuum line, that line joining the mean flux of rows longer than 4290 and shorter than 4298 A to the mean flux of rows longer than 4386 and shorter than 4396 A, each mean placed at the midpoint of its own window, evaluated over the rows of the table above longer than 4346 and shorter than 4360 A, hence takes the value -4.1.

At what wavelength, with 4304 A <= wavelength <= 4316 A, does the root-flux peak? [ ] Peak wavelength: 4315.0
